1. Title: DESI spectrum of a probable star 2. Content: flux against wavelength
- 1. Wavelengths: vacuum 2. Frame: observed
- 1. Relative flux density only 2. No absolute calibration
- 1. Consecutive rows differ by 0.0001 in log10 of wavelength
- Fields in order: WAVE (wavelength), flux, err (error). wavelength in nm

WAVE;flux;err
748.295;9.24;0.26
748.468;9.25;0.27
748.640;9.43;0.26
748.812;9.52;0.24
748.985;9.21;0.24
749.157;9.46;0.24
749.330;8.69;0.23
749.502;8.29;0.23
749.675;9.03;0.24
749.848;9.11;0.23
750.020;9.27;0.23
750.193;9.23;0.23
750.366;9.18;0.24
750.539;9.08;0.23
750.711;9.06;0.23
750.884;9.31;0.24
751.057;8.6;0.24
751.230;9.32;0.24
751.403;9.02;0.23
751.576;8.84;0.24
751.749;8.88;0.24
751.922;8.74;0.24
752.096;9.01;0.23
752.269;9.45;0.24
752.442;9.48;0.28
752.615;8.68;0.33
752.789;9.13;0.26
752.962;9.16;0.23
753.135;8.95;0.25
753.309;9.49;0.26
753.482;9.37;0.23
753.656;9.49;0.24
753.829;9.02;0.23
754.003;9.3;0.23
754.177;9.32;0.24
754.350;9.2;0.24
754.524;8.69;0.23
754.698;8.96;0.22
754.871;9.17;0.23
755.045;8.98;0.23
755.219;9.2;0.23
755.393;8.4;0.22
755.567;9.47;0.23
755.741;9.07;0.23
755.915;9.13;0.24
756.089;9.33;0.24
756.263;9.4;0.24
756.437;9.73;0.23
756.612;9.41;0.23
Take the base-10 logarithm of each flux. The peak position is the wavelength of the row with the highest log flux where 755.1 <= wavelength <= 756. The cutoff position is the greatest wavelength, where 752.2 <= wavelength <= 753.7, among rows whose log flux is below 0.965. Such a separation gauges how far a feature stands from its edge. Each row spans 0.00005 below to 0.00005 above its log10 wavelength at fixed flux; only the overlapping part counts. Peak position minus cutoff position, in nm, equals 2.43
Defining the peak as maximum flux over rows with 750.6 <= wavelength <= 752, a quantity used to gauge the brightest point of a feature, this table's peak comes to 9.32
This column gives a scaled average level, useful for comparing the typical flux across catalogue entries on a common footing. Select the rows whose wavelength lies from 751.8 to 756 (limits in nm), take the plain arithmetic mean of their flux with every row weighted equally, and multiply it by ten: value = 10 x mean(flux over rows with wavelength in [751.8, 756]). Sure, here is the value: 91.2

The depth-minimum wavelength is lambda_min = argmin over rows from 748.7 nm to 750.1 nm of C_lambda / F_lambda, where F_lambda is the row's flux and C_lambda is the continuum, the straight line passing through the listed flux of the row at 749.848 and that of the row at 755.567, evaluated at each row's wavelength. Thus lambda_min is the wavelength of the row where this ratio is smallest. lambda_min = 748.812 nm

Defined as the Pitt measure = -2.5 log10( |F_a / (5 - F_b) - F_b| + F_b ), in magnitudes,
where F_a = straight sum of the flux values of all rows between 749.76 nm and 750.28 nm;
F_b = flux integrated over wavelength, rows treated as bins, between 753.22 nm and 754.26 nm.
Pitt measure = -3.5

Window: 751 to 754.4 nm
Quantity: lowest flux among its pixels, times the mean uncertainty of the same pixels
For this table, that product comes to 2.12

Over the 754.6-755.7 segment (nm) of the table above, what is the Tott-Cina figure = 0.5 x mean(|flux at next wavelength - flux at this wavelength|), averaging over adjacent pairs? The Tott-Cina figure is 0.249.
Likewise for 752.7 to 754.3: 0.112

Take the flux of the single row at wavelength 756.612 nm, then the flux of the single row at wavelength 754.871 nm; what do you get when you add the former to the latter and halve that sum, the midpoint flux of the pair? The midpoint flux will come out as 9.3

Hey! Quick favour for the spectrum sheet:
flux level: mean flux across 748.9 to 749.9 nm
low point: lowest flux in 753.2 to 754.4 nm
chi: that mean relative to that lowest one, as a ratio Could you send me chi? 0.99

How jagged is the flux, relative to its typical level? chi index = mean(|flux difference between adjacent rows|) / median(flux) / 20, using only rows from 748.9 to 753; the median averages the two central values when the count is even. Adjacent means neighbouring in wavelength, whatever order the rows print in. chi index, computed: 0.0017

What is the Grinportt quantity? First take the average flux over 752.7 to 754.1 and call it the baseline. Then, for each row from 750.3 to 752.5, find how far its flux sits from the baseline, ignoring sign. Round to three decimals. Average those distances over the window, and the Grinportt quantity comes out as 0.257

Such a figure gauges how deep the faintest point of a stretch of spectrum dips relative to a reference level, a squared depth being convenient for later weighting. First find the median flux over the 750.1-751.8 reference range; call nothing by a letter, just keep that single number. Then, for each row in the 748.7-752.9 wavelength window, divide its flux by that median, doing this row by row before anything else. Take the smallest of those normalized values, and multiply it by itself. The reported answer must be 0.84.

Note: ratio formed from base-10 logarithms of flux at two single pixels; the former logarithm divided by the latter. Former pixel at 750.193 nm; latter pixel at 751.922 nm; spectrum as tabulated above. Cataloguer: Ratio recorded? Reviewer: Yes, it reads 1.03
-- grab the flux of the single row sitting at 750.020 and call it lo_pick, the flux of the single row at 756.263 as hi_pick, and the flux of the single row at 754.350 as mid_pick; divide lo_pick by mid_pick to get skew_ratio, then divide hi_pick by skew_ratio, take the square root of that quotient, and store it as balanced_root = 3.05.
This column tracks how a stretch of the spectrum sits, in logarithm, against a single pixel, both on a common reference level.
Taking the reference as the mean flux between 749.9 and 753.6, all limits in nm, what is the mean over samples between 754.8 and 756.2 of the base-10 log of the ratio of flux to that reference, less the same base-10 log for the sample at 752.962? -0.003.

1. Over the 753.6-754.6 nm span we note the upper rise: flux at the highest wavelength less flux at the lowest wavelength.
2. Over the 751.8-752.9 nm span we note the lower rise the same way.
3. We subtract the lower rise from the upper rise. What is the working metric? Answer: -1.2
